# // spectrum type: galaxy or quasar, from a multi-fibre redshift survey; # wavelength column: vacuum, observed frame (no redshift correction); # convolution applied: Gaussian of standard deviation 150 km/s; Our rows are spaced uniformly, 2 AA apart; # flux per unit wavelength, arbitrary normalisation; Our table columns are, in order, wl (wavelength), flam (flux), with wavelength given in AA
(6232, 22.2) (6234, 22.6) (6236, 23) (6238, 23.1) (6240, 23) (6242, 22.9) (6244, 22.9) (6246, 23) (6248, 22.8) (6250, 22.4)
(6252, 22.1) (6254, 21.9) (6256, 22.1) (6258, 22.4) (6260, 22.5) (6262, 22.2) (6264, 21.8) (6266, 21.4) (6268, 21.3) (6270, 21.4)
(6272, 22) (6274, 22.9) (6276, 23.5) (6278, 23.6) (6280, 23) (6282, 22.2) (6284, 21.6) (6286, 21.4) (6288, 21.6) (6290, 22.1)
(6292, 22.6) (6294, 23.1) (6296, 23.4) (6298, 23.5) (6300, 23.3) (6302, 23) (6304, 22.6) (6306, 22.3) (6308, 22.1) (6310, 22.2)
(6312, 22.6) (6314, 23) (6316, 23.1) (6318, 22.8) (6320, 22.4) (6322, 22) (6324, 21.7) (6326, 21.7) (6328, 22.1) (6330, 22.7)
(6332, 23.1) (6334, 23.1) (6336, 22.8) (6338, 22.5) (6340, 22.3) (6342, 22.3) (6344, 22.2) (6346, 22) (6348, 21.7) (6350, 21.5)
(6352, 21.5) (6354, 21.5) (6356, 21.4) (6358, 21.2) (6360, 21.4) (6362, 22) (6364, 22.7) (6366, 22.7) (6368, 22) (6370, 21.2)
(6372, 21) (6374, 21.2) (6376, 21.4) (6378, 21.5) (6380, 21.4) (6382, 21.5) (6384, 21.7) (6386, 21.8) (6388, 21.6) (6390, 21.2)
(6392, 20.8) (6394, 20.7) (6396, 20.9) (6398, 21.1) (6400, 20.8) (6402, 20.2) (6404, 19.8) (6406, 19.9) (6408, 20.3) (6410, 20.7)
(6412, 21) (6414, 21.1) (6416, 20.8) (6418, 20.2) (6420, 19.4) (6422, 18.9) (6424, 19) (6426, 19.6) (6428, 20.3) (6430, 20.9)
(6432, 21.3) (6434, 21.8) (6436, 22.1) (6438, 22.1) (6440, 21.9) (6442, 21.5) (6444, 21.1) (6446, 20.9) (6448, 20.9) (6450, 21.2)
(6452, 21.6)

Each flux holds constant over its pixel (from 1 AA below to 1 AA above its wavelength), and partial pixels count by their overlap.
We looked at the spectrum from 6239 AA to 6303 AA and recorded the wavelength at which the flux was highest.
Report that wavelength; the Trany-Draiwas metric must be 6278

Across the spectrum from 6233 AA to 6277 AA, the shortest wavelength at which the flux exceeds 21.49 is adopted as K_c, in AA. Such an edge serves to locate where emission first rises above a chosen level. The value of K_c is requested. 6234 AA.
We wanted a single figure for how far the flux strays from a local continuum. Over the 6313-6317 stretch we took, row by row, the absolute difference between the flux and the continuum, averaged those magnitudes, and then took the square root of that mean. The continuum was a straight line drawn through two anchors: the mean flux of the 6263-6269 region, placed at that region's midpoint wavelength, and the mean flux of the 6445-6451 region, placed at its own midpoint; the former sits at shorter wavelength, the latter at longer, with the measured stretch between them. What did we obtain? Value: 1.30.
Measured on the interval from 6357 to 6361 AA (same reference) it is 0.32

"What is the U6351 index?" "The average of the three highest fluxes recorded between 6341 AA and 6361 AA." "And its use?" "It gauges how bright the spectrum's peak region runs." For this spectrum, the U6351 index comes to 22.2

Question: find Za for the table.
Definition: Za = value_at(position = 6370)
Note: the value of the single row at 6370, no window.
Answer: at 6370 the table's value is 21.2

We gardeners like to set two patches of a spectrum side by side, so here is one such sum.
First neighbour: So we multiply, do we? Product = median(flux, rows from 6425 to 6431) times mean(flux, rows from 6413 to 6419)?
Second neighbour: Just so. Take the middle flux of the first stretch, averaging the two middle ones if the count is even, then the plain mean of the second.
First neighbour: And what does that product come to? 420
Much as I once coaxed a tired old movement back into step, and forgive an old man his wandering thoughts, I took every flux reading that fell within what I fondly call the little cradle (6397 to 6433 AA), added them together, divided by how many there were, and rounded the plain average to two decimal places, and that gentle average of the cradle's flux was 20.29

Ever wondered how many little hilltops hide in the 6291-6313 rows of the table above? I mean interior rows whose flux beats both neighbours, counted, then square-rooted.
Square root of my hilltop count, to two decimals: 1.00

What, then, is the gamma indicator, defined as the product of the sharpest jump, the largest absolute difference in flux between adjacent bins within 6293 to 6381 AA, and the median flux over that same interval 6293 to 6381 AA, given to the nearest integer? 18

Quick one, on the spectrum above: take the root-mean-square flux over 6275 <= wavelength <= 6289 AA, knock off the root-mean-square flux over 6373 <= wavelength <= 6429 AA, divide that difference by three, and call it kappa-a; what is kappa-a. 0.58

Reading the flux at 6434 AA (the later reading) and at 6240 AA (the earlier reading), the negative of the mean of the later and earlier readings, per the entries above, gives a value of -22.4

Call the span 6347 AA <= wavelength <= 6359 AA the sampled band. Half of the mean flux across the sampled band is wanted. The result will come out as 10.7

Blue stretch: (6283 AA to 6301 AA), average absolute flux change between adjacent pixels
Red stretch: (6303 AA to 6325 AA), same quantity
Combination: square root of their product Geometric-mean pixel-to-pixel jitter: 0.301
